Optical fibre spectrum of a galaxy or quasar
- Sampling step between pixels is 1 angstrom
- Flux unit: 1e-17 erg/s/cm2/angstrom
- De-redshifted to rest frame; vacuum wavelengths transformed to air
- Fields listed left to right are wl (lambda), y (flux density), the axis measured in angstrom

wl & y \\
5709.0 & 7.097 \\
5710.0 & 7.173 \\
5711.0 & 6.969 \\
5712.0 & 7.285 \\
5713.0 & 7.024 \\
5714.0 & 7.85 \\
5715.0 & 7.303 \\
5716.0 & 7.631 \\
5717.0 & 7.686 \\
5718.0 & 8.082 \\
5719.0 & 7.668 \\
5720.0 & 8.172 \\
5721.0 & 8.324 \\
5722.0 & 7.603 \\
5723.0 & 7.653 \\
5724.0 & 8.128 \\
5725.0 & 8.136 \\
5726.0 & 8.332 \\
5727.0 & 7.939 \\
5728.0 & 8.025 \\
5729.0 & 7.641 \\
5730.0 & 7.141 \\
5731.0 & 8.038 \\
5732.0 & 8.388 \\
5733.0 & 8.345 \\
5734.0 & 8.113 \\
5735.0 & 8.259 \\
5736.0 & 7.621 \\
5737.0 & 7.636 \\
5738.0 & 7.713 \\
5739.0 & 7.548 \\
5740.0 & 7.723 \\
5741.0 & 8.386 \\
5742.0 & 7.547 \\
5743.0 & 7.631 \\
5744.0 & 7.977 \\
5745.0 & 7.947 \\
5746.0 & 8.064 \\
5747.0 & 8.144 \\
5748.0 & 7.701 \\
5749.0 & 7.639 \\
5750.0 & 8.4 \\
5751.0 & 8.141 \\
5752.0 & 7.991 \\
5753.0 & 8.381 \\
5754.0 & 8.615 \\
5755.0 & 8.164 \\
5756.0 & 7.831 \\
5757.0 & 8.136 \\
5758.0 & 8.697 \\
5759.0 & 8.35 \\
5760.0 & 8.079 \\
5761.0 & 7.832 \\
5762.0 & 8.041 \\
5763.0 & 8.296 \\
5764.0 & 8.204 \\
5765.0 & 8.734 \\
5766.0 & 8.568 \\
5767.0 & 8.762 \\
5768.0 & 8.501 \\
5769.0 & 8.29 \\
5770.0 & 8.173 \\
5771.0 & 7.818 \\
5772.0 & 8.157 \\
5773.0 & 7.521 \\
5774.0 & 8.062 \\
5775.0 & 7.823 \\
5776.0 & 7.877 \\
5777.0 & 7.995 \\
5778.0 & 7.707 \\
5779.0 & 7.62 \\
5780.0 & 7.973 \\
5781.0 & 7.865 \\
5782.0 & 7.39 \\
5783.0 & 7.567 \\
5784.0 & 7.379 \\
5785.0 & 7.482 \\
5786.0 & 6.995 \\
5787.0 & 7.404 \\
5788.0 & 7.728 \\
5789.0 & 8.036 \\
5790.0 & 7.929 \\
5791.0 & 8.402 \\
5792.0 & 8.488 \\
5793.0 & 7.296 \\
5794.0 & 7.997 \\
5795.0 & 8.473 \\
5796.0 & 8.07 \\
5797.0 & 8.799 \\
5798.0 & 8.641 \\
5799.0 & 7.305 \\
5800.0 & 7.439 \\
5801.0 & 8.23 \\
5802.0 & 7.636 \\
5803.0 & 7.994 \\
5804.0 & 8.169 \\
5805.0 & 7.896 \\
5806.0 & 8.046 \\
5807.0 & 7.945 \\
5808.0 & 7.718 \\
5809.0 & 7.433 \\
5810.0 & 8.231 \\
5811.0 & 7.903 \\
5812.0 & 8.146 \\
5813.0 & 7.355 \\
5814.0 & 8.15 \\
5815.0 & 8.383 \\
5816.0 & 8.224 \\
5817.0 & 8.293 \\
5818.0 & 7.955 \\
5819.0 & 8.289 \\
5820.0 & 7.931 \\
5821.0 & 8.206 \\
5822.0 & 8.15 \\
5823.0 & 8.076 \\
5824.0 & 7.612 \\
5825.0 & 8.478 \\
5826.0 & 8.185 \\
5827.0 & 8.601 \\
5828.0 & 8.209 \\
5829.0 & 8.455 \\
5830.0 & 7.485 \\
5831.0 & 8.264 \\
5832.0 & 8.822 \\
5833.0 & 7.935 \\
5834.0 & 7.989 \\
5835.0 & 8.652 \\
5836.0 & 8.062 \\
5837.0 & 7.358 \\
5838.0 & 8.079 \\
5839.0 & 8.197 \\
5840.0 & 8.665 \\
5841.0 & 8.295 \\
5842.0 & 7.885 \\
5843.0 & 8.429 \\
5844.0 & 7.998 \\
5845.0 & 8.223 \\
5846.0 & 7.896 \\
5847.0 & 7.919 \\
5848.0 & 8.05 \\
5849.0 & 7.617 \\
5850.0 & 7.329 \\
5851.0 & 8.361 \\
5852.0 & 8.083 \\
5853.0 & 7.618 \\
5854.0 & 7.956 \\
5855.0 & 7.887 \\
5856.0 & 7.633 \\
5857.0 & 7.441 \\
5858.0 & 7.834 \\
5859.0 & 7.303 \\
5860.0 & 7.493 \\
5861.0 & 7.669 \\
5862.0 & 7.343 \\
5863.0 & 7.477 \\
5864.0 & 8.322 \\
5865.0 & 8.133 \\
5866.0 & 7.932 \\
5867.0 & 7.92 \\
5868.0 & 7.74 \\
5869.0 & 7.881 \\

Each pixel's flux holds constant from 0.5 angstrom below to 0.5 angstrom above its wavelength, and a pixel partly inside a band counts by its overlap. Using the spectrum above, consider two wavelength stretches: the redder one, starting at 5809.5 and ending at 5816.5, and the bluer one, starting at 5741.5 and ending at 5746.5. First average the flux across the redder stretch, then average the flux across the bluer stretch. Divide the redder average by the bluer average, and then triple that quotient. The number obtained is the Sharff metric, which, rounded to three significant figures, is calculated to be 3.09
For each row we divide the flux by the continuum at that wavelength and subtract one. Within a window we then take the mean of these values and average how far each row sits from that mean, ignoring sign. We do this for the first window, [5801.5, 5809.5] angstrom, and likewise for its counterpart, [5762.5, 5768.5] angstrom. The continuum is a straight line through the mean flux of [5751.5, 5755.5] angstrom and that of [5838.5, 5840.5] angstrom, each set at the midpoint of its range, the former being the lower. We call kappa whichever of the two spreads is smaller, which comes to 0.021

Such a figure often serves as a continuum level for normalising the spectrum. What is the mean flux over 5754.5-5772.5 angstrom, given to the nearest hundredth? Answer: 8.26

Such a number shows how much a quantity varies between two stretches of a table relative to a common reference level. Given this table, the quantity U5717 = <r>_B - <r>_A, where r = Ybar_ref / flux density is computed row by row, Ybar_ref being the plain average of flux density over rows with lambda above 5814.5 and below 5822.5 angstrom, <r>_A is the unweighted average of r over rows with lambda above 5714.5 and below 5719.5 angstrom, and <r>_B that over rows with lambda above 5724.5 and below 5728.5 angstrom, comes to -0.06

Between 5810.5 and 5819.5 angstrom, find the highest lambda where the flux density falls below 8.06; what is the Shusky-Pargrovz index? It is 5818.0 angstrom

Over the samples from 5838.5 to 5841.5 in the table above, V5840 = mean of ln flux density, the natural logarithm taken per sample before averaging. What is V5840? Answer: 2.13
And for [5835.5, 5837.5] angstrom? 2.04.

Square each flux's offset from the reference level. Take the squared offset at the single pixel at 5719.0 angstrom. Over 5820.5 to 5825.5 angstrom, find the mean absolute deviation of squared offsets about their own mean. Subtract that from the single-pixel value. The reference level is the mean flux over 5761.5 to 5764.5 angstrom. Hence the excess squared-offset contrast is 0.17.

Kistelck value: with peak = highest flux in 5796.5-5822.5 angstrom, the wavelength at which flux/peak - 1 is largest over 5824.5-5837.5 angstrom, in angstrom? 5832.0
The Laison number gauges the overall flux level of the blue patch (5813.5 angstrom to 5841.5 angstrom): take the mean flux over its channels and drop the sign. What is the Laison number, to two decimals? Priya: 8.18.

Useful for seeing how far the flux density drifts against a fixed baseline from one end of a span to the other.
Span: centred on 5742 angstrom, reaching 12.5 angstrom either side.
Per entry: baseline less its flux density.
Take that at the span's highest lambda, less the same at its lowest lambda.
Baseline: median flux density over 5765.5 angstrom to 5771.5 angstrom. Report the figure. -1.5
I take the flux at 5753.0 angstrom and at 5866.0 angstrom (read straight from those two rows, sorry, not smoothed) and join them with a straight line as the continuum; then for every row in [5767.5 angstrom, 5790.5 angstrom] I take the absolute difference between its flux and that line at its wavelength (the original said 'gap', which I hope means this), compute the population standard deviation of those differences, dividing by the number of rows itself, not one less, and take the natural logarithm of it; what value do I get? -1.20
